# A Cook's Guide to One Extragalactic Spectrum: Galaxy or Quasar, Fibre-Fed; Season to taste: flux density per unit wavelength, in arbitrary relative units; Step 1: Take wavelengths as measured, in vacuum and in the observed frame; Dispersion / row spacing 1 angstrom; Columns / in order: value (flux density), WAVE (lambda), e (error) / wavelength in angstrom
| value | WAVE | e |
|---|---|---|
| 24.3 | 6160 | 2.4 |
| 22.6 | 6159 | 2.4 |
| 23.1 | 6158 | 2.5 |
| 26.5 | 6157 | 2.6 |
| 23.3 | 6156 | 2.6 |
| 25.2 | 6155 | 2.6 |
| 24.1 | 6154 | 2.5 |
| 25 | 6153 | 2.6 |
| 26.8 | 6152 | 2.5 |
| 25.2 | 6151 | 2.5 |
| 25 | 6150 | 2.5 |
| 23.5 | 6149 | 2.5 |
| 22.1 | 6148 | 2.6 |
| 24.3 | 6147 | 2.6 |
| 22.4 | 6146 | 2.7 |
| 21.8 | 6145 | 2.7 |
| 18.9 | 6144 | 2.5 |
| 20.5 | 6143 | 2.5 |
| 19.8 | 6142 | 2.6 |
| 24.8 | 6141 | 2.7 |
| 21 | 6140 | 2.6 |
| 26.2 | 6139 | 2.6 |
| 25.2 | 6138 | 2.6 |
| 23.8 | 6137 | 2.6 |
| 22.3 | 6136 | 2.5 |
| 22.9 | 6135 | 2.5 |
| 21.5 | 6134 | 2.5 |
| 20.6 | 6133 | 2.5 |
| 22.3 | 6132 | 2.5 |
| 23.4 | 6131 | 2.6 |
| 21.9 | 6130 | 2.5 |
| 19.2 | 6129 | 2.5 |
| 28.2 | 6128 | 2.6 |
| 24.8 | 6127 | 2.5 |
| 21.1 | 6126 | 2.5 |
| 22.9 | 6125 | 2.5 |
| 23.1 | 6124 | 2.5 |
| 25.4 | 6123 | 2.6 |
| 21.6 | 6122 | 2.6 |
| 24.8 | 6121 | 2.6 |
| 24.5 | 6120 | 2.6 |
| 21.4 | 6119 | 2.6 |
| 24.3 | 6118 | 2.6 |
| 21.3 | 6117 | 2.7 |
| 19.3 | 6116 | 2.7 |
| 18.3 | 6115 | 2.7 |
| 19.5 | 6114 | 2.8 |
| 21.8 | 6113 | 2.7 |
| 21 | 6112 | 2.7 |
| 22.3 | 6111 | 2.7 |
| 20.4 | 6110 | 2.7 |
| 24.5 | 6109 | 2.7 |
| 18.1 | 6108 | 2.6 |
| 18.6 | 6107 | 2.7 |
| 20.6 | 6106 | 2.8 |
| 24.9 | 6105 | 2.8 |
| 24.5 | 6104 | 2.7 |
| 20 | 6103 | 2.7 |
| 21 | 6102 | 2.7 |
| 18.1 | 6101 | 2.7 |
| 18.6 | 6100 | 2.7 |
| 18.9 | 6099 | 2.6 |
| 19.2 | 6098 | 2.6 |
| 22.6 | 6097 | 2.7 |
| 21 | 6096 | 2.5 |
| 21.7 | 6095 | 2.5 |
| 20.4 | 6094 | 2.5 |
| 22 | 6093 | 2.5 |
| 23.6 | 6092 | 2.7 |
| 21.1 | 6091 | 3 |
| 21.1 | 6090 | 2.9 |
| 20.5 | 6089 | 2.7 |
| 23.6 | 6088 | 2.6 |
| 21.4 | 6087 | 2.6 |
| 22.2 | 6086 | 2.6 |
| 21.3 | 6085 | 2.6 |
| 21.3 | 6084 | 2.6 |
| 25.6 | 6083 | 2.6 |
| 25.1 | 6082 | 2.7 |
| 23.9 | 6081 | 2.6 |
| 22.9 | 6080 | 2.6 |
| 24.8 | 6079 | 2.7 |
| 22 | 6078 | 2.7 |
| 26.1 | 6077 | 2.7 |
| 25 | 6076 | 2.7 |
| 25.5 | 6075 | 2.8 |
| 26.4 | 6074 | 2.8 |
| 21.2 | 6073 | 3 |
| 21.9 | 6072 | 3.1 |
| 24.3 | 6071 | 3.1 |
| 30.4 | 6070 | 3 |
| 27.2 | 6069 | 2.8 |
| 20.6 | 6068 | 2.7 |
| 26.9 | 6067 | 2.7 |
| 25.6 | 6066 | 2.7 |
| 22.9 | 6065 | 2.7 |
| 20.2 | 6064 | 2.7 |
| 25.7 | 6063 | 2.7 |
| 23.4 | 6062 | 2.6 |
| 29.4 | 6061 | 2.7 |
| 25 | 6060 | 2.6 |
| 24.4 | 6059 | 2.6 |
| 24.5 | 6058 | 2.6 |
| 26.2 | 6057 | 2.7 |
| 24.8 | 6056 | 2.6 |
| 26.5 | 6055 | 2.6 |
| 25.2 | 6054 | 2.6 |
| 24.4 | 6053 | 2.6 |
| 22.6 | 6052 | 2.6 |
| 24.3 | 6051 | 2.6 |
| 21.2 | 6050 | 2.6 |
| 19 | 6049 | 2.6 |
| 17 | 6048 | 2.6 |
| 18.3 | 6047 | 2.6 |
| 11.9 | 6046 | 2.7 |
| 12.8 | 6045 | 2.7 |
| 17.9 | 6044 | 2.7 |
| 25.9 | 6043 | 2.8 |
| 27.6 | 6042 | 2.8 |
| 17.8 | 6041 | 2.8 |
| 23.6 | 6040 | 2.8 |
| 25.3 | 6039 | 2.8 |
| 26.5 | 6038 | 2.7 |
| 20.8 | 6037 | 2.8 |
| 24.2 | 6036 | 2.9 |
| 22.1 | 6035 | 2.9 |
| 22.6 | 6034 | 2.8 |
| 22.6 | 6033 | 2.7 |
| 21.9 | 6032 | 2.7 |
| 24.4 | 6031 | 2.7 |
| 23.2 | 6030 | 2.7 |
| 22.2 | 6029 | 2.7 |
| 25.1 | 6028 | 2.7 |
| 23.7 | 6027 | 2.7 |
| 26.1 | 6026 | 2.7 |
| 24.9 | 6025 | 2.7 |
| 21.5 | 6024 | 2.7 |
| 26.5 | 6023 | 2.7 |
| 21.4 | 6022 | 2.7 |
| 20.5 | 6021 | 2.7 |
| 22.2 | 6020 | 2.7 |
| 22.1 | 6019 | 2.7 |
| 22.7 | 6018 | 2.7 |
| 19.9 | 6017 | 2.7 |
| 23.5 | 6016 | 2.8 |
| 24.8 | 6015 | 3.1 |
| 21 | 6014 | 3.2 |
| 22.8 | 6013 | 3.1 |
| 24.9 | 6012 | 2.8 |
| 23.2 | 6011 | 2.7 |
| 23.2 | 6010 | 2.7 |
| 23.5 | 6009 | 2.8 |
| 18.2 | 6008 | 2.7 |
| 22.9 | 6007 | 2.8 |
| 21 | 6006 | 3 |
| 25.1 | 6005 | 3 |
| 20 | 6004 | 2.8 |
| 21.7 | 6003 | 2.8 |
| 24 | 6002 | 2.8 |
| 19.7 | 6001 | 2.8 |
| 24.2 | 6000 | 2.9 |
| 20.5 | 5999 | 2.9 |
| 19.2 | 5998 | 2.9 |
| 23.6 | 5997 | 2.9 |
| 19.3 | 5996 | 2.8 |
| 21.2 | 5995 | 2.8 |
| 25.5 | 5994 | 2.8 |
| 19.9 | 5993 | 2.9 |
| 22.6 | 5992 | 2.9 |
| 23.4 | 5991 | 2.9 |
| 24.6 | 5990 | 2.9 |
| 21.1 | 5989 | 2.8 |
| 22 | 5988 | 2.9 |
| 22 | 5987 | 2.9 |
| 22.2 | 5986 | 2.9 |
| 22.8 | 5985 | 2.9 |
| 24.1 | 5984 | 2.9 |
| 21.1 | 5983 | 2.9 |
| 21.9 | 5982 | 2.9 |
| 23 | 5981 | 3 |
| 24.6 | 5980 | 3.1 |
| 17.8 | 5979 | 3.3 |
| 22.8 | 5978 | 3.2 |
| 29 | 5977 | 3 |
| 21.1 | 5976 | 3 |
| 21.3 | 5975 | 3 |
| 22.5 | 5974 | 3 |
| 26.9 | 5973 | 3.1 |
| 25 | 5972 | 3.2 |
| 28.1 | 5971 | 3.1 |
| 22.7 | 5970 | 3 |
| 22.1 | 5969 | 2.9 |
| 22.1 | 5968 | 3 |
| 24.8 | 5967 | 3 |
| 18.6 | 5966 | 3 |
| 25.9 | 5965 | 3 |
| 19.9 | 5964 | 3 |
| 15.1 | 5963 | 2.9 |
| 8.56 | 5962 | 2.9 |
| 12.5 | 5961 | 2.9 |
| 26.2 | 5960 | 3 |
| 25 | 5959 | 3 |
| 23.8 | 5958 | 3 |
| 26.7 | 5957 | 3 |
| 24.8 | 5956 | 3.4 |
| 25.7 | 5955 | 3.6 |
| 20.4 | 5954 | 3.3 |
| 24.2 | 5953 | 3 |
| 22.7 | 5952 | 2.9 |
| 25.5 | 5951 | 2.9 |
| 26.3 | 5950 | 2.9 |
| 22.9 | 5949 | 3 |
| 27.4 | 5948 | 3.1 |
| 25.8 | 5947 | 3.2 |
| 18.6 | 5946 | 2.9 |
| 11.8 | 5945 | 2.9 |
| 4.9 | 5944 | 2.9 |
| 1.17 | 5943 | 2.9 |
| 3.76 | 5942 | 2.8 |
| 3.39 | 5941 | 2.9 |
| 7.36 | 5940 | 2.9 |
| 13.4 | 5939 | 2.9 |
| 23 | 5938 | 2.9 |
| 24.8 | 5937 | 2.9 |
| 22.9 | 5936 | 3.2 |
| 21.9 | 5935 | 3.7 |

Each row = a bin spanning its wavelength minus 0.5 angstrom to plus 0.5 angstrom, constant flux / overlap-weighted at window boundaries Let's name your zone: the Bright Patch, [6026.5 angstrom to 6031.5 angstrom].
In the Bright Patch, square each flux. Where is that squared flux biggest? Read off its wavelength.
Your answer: 6028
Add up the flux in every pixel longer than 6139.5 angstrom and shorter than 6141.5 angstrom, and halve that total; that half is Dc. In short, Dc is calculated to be 22.9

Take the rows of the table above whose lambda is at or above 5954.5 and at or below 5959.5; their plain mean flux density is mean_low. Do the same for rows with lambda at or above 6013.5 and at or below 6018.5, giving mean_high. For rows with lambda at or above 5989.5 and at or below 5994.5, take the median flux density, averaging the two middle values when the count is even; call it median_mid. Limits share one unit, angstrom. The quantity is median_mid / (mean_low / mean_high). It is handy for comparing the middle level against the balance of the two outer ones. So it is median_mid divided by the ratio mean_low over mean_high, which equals 21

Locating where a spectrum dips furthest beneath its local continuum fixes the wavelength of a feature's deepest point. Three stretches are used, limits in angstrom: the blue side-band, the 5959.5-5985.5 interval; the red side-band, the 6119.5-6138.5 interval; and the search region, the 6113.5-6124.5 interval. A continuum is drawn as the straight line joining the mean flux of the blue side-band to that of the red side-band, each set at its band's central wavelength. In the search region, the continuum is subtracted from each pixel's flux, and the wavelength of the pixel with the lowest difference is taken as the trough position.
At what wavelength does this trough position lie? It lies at 6115 angstrom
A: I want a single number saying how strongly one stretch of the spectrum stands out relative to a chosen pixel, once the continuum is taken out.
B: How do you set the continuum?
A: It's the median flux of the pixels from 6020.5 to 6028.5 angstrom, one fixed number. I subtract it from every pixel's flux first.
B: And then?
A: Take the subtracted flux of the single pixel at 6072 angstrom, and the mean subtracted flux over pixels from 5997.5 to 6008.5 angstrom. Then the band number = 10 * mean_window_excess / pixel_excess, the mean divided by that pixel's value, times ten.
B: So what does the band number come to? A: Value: 12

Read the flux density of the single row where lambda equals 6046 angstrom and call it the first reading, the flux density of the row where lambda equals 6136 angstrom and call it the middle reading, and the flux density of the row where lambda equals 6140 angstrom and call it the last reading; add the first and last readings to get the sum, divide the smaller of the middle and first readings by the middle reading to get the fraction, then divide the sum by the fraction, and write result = 62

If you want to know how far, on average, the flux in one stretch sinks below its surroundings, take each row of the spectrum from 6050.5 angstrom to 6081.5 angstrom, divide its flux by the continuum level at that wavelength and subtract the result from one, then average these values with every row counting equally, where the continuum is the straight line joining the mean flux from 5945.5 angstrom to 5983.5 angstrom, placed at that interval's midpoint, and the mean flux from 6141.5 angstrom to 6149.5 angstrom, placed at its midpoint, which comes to -0.11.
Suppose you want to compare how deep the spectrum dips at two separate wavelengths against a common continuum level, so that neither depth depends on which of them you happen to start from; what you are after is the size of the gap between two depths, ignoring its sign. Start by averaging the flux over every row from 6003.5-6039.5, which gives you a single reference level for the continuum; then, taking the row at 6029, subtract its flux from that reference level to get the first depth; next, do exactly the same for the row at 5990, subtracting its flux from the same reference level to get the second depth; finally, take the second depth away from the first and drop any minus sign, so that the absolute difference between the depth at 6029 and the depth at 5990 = 2.4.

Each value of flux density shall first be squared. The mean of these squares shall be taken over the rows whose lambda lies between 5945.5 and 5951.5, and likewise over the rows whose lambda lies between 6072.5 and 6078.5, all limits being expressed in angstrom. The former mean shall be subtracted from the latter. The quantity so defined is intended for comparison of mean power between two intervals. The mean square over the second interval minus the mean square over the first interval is -7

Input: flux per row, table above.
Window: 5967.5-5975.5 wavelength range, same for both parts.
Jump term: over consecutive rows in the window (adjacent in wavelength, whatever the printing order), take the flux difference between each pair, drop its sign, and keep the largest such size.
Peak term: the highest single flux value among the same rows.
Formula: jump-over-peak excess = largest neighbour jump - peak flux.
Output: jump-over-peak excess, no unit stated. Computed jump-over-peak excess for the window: -22.7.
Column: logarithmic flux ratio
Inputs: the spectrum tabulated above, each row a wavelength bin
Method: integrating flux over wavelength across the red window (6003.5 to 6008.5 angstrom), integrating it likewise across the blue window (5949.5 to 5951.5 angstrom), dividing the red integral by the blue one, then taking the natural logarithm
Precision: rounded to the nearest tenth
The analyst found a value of 0.7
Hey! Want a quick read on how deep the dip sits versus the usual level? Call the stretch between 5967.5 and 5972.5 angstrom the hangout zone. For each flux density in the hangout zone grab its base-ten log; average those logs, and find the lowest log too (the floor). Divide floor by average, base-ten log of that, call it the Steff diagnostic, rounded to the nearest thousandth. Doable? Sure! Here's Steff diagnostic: -0.011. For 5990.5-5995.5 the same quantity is -0.017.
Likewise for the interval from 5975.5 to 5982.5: -0.035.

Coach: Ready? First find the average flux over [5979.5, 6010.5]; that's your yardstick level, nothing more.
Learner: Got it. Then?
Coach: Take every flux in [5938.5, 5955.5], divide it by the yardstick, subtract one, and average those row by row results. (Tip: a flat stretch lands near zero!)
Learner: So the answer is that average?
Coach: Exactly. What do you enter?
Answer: -0.24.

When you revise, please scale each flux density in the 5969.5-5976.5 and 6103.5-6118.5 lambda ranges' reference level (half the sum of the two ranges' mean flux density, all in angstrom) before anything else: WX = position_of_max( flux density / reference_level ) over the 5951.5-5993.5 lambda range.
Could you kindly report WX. 5977 angstrom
